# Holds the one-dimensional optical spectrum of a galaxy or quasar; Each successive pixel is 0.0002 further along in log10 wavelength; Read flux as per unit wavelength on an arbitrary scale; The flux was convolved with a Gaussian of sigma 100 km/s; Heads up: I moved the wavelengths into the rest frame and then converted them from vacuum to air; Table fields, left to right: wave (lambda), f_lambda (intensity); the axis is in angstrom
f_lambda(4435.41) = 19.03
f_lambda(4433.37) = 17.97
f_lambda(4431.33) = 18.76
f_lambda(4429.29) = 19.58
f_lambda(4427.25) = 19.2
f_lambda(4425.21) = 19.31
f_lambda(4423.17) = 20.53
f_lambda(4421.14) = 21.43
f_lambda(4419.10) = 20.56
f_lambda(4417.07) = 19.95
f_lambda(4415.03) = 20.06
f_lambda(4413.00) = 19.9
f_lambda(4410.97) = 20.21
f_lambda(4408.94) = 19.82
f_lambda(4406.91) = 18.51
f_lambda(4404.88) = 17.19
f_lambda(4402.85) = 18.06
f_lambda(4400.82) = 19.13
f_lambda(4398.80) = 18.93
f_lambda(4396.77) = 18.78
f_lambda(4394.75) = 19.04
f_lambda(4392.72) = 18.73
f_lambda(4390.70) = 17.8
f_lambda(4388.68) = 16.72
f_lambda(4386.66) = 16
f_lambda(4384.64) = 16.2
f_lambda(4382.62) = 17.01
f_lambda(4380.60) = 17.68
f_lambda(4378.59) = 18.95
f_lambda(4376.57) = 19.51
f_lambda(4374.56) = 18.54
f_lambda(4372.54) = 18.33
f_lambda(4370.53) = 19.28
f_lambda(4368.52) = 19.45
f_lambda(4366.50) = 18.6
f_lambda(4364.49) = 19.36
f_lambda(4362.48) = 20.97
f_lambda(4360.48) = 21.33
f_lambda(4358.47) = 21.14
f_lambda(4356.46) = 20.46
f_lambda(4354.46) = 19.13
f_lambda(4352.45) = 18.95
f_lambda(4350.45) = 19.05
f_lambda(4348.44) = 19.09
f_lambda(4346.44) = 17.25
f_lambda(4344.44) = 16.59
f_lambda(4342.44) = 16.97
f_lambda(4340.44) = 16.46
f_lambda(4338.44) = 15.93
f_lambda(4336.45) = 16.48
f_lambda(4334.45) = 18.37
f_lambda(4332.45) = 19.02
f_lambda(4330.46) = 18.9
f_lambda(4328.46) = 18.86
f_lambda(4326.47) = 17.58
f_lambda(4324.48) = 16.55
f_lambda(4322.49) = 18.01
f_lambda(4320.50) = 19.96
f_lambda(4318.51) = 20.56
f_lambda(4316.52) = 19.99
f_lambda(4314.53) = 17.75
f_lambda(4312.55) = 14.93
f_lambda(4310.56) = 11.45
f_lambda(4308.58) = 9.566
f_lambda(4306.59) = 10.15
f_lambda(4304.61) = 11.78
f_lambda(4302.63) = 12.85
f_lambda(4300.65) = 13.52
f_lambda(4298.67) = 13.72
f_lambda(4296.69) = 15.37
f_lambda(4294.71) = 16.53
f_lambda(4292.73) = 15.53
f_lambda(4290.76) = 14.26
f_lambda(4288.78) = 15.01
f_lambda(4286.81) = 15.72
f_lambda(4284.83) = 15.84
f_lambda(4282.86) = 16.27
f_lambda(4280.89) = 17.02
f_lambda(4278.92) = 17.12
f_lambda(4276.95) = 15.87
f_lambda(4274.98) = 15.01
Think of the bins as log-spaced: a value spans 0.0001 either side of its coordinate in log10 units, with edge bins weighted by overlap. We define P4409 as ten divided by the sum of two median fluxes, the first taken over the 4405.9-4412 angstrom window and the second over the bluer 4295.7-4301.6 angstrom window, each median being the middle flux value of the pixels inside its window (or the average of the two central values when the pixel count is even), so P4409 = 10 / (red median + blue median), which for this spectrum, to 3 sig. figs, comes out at 0.298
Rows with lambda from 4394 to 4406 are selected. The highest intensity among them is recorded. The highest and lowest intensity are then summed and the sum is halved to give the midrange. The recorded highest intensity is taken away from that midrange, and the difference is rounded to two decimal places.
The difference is -0.97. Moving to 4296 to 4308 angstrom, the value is -2.61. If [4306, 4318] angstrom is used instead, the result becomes -5.21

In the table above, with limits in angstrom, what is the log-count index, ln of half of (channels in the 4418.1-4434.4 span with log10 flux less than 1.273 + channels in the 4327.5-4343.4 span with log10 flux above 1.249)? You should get 0.92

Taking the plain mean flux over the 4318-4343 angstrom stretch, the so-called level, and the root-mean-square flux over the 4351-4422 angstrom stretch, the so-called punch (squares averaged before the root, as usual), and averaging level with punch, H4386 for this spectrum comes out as 18.5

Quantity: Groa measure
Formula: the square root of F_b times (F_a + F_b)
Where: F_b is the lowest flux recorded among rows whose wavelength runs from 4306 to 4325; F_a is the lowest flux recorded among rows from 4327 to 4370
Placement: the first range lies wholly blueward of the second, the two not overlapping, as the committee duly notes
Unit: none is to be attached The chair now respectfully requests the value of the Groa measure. 15.6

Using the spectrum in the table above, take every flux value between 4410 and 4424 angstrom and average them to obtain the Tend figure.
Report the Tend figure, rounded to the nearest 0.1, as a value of 20.4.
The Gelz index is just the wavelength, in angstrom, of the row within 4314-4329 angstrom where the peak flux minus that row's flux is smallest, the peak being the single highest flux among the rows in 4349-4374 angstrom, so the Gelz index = 4318.51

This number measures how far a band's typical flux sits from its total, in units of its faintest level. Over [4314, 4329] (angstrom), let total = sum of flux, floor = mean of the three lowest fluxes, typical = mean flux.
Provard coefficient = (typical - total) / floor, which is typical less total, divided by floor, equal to -7.55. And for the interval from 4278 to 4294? -7.43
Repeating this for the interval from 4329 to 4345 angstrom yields -7.45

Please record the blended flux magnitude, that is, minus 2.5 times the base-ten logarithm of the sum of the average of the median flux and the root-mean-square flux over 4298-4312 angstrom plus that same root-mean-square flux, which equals -3.44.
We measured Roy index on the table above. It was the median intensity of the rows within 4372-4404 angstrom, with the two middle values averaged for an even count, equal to 18.4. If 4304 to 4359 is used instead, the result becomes 17.9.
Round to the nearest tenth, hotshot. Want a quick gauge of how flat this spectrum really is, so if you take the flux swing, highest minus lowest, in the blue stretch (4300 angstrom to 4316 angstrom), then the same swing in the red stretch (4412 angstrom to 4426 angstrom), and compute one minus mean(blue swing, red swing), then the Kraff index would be -4.2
